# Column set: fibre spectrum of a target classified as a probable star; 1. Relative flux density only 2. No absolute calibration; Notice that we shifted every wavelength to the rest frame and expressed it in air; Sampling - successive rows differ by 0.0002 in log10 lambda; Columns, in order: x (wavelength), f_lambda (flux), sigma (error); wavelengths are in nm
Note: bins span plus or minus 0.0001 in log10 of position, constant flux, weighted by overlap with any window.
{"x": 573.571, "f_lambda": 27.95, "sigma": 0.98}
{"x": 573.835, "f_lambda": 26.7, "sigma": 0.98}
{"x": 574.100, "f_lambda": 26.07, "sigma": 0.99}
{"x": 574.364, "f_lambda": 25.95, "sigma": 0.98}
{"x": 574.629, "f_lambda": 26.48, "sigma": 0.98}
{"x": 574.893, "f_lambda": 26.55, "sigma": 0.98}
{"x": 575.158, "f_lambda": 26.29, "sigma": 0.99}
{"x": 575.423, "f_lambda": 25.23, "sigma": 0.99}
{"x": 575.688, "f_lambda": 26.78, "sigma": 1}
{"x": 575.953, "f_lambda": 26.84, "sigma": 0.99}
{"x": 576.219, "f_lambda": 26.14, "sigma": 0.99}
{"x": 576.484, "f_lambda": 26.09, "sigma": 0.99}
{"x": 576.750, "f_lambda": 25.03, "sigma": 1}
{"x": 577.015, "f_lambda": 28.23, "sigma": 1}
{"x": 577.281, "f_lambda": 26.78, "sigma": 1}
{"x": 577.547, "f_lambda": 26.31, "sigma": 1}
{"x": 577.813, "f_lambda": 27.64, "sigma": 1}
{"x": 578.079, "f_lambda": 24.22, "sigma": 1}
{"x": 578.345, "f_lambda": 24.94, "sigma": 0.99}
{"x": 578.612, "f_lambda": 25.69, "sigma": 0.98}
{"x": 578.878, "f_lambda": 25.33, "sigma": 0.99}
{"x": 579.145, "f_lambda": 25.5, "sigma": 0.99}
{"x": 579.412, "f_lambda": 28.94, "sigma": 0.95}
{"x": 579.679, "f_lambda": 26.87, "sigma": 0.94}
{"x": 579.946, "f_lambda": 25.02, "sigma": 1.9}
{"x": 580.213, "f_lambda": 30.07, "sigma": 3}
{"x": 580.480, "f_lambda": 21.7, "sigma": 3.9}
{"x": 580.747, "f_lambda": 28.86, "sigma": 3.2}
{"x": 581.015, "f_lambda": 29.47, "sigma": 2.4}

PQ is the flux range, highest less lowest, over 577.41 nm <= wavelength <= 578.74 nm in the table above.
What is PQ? 3.4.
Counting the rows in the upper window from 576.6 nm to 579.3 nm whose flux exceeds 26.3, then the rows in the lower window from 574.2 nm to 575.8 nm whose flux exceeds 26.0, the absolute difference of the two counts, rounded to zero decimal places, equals 0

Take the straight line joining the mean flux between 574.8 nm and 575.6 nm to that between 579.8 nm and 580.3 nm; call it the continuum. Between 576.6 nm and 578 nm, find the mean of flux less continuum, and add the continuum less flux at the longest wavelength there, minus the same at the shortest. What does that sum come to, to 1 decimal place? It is -2.2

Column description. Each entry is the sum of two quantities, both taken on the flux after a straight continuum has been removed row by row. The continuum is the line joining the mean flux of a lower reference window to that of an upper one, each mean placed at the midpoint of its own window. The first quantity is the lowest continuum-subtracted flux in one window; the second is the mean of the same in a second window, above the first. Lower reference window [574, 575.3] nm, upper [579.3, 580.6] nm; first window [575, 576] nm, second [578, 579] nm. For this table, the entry -2.5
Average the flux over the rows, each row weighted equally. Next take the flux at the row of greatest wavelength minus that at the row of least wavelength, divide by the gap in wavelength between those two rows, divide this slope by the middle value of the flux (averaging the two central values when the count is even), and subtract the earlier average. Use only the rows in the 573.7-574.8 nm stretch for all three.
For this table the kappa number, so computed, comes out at -26.3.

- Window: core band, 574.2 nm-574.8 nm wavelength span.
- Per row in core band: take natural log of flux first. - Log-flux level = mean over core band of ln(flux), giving 3.27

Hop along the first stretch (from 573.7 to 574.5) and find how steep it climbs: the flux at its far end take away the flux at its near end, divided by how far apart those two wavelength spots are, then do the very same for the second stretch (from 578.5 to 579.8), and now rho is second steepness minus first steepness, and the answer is 2.5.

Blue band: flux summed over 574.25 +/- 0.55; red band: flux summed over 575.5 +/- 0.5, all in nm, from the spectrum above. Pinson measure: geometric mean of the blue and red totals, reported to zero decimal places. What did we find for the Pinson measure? 105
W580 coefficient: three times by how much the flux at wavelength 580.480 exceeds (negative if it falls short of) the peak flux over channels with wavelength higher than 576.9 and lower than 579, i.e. -20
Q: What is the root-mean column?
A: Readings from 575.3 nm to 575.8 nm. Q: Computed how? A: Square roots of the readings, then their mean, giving 5.10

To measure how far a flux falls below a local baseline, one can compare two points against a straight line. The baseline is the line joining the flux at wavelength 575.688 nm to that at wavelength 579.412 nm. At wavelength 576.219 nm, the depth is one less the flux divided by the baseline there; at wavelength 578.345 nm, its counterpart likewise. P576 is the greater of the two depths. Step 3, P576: 0.119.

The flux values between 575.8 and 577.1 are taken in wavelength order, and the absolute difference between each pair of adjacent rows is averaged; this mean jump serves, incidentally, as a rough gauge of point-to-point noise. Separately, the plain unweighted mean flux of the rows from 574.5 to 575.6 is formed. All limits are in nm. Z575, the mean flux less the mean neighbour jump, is 24.9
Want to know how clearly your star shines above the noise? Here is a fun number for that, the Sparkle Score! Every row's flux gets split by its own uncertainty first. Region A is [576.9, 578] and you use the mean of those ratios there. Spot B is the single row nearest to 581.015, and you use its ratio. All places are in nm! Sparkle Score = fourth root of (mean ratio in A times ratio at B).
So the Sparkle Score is 4.3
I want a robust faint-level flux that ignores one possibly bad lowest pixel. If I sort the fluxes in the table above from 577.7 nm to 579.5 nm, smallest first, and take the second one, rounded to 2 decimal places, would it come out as 24.94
